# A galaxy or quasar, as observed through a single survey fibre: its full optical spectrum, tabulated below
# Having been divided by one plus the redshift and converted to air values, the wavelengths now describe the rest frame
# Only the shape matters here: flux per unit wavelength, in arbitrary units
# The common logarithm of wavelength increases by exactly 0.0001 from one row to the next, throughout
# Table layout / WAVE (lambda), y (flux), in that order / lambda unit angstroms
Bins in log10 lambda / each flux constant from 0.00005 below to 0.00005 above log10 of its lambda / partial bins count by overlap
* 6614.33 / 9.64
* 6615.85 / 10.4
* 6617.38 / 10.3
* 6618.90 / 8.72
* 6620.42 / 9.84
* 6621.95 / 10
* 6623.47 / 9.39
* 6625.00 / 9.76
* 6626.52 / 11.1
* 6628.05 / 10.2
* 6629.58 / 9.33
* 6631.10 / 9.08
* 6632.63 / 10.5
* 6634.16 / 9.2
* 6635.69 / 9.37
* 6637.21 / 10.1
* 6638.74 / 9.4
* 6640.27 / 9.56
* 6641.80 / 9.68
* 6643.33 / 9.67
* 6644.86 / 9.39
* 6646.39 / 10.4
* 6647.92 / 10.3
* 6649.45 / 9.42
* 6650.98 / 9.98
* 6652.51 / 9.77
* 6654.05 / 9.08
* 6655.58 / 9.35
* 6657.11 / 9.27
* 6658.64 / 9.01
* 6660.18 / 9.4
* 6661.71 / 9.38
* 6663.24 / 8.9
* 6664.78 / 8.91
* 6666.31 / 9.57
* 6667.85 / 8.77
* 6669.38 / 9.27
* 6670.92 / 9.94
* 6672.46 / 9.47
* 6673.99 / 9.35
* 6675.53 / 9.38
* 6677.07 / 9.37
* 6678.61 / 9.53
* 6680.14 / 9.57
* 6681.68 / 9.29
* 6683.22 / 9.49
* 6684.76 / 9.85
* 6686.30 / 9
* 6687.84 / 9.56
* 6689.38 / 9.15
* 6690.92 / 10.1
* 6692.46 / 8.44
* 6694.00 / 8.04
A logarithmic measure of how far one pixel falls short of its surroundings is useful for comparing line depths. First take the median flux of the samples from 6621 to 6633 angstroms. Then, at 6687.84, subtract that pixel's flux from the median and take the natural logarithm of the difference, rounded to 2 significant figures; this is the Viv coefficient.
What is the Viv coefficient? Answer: -1.1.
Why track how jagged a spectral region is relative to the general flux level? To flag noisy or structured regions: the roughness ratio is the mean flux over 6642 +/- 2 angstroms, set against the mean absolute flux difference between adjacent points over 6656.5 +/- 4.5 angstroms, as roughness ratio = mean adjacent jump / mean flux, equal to 0.035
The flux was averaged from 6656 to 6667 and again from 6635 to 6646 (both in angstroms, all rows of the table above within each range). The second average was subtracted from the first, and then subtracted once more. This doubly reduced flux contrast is -10.0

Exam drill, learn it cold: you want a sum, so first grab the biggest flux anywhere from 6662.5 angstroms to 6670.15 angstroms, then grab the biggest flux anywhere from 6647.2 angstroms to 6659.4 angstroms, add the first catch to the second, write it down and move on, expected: 19.9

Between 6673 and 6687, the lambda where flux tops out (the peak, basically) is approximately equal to 6684.76 angstroms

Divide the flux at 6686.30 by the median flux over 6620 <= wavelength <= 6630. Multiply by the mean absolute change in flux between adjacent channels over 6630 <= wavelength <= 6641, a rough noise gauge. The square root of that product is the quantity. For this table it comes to 0.83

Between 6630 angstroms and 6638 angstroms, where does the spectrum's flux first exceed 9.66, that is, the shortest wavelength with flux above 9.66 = 6632.63 angstroms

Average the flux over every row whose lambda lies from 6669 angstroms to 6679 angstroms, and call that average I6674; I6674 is 9.47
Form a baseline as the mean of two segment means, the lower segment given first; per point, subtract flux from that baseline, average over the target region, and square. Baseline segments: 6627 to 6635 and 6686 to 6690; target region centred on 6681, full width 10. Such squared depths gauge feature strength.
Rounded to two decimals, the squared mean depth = 0.00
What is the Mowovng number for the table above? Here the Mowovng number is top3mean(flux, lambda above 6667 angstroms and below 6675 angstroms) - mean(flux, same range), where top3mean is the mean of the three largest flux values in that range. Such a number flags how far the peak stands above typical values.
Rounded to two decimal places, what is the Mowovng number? 0.23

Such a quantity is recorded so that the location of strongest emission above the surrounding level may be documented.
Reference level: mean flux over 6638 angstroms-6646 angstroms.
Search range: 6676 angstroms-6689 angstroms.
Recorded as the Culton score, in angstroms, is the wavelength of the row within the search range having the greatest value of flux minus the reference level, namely 6684.76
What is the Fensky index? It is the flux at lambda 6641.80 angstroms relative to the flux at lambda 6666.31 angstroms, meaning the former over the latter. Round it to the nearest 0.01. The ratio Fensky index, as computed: 1.01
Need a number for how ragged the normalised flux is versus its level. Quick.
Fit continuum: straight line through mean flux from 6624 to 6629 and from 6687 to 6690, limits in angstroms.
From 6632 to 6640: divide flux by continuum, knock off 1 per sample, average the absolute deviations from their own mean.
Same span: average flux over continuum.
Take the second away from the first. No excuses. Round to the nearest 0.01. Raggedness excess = -0.91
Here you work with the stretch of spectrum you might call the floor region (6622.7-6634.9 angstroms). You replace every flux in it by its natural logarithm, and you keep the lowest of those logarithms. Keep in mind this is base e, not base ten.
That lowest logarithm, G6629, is 2.21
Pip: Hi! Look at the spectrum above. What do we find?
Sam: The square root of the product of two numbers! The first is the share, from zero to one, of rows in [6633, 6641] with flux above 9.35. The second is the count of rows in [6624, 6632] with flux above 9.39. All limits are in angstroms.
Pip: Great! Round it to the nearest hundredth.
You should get 1.55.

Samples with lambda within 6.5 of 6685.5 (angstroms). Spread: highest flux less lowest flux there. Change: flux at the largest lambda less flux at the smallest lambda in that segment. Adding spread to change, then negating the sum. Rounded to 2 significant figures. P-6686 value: -1.6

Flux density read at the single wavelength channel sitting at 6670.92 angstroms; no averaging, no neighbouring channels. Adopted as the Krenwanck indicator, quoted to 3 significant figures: 9.94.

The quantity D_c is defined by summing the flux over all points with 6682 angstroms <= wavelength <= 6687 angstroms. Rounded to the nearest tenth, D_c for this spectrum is 28.3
